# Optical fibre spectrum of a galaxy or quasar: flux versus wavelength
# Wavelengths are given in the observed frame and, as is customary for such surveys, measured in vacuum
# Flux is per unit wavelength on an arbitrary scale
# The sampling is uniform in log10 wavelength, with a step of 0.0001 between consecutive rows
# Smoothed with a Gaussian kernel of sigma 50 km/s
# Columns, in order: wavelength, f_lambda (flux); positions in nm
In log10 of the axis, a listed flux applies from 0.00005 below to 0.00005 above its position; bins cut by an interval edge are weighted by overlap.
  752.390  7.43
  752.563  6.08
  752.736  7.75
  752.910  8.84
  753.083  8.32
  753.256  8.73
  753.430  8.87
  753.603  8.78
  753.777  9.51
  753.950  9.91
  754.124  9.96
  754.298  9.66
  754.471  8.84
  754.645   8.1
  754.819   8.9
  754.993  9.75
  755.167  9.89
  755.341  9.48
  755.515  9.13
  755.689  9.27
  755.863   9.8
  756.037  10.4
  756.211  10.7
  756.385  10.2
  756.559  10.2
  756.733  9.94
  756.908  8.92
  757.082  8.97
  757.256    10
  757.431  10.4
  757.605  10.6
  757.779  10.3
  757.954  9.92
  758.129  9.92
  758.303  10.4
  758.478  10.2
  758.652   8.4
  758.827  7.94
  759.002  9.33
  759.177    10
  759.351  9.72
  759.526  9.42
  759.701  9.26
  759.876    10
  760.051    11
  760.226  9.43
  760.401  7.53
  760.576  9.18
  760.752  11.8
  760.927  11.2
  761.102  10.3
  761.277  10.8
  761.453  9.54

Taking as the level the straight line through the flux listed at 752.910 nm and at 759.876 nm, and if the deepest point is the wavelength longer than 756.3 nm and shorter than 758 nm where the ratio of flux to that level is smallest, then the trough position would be 756.908 nm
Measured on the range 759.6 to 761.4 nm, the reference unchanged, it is 760.401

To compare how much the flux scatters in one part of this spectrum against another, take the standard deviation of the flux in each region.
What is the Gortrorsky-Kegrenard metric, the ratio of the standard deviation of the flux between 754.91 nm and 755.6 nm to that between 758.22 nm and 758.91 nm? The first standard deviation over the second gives 0.3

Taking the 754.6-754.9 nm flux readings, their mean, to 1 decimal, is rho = 8.5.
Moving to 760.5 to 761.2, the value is 10.6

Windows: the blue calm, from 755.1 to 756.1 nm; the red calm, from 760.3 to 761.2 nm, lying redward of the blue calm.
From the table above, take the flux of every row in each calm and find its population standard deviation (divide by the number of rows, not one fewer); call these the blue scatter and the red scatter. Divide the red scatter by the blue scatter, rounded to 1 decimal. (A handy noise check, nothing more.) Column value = 3.6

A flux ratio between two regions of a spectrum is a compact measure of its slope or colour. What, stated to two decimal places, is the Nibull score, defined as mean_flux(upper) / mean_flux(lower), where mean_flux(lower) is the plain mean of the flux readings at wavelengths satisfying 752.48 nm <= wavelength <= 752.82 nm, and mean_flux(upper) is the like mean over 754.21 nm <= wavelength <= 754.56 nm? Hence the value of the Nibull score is 1.34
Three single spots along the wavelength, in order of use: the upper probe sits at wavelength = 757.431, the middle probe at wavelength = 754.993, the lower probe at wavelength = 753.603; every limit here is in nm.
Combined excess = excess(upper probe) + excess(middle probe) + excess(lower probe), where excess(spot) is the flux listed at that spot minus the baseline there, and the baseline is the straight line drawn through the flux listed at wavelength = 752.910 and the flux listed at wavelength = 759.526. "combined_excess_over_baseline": 1.8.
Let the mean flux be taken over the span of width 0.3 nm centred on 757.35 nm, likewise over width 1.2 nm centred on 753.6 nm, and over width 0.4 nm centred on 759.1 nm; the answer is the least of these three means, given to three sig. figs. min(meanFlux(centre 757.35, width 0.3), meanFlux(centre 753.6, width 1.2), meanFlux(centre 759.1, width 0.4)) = 9.15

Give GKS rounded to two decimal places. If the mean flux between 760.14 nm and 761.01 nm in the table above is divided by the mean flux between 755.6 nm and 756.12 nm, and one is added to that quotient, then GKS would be 2.00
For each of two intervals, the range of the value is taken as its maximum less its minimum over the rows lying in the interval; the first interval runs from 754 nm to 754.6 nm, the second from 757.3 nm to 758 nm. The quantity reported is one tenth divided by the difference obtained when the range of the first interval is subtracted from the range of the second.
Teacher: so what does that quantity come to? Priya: -0.23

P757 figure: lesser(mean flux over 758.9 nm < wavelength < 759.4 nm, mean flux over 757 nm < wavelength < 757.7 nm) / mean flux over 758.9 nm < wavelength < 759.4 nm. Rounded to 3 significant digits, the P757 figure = 1.00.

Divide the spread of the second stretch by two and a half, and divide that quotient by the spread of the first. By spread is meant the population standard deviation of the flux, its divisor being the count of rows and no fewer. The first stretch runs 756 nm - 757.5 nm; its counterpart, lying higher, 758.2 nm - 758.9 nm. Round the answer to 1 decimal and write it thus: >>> 0.7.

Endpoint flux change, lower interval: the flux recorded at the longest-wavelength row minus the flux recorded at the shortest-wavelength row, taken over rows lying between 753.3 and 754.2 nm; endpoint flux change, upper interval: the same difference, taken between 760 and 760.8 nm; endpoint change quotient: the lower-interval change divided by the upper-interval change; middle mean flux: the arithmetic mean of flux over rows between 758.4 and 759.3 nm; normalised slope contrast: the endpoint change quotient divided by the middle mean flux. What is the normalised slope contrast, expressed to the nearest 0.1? 0.1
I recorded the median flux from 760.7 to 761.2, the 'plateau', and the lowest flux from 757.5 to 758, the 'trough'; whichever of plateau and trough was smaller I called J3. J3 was 9.92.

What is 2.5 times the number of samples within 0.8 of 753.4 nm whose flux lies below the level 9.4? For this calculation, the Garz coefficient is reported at 15.0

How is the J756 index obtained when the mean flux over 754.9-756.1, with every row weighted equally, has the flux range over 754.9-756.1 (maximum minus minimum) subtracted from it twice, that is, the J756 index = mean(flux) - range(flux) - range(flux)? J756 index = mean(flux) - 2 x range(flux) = 7.1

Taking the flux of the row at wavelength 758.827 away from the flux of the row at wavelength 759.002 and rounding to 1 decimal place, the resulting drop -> 1.4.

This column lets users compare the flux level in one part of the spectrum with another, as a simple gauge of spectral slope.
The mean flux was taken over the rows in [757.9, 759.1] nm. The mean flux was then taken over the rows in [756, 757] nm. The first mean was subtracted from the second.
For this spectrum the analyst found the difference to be 0.6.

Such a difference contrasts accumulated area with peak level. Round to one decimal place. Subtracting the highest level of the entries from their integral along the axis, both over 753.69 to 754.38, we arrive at -3.2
